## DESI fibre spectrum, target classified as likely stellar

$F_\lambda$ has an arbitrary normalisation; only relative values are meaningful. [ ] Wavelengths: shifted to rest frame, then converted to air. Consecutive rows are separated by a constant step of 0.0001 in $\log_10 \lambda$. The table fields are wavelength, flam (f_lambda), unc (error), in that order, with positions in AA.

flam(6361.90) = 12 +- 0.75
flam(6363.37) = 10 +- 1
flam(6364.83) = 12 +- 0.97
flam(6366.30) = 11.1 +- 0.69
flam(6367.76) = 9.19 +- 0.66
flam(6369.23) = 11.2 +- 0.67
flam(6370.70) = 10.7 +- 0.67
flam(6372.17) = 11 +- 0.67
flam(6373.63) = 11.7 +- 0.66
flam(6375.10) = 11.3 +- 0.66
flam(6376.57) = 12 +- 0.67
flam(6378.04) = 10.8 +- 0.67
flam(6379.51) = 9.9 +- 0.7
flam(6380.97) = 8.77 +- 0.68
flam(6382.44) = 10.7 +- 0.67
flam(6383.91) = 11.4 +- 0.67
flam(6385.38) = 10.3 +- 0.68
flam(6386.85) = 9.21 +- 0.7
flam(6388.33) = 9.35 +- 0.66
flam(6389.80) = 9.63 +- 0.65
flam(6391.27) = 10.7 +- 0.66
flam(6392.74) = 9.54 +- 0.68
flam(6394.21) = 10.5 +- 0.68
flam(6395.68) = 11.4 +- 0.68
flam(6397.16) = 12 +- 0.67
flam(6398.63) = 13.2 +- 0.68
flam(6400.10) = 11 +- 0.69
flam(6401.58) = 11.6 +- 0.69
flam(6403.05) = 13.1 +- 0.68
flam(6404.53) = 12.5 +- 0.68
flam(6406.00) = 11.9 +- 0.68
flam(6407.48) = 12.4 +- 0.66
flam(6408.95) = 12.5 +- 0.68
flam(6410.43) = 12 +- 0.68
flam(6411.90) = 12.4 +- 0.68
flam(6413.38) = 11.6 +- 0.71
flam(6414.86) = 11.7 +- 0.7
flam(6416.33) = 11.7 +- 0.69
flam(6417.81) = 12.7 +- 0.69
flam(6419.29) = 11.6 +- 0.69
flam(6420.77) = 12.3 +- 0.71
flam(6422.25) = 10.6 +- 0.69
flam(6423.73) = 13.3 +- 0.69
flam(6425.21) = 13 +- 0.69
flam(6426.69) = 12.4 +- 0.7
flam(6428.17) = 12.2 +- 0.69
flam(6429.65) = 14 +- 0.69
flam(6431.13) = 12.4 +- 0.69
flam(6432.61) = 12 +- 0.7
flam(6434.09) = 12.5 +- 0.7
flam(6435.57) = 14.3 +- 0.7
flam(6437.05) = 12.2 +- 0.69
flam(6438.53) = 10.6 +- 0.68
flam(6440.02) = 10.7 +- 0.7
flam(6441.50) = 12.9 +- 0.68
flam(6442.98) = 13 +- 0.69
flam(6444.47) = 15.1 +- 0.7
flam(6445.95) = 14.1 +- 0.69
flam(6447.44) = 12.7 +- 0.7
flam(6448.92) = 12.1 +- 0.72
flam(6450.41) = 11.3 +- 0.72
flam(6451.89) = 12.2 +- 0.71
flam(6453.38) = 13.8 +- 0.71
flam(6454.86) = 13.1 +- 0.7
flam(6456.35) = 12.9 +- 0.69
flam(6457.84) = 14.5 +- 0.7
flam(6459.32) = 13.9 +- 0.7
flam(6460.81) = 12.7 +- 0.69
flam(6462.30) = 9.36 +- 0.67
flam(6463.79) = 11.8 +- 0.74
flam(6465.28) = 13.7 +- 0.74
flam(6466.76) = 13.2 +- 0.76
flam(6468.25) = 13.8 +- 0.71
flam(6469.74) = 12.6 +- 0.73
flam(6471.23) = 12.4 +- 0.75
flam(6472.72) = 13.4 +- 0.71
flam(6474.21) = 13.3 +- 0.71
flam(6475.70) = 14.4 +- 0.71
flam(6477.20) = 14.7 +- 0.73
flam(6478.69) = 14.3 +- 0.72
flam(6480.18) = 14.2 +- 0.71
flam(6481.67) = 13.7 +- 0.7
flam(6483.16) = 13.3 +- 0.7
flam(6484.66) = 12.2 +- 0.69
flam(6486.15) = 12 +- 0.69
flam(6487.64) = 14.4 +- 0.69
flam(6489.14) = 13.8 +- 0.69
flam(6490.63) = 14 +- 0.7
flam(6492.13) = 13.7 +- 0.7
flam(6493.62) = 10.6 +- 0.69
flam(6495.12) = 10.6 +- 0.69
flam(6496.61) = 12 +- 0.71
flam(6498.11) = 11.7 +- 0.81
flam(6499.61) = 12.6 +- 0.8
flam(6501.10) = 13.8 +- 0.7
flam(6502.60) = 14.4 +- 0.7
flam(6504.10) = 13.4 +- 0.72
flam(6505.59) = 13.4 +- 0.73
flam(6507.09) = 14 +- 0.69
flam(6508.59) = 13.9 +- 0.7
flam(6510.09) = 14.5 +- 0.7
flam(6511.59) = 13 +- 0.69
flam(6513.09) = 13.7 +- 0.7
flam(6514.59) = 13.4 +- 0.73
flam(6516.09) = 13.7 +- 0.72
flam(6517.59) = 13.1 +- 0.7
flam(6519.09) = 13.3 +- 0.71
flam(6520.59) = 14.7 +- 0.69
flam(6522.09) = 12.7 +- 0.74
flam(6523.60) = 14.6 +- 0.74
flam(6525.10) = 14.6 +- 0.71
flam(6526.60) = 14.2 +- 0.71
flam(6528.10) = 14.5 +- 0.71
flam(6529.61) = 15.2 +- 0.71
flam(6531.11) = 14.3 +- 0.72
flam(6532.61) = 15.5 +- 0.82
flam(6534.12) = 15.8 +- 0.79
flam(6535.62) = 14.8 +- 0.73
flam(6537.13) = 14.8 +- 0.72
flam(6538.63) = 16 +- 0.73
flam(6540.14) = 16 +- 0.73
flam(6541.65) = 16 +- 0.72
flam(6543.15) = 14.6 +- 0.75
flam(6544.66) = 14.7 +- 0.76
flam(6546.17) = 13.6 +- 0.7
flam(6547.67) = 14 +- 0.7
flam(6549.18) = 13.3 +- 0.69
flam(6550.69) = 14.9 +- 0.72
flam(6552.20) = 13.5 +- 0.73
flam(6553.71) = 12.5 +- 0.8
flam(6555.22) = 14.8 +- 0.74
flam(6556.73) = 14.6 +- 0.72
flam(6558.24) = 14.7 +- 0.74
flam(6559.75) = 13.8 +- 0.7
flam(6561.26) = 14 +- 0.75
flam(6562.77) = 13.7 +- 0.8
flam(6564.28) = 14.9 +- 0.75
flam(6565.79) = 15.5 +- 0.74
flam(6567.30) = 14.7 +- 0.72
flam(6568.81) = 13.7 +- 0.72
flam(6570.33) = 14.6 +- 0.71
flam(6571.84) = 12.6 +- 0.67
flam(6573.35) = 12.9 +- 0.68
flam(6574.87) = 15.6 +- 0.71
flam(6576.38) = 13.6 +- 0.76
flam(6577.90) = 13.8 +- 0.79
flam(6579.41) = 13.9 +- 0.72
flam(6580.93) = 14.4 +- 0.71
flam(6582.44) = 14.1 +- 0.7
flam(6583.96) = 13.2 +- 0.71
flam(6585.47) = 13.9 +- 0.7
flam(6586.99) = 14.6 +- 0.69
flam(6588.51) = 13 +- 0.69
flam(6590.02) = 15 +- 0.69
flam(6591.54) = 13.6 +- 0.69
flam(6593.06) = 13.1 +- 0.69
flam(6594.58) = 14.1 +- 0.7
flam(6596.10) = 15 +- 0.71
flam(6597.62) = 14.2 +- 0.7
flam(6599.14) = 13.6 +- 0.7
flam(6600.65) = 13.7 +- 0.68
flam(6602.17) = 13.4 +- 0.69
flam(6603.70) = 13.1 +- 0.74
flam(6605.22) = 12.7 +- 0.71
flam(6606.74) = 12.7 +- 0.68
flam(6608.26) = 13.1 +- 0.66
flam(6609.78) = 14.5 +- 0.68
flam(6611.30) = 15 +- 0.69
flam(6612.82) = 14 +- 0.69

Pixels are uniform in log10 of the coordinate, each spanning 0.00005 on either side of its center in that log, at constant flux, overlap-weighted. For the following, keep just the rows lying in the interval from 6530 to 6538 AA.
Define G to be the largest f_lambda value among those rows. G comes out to 15.8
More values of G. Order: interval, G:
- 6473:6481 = 14.7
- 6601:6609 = 13.4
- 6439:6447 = 15.1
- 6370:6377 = 12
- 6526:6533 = 15.5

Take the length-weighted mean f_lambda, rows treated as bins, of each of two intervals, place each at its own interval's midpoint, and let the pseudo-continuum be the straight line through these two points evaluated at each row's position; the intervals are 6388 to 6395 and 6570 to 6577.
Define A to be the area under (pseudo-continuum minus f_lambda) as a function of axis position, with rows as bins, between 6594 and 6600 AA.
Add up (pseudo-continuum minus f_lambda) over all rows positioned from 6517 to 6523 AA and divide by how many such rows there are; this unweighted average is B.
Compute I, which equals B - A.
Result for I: -1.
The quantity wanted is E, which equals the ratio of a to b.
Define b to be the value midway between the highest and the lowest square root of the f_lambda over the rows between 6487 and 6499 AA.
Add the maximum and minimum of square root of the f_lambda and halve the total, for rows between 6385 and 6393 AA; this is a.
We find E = 0.89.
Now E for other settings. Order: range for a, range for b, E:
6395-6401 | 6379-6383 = 1.12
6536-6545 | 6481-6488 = 1.08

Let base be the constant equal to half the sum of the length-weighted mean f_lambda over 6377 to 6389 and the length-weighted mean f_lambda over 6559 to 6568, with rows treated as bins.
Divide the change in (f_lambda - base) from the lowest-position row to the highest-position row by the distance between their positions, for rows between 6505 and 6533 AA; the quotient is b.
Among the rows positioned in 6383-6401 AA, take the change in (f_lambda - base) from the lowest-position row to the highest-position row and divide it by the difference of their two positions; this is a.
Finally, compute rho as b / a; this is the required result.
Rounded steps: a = -0.02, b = 0.08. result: -3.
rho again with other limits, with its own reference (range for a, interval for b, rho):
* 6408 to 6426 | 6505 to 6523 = -1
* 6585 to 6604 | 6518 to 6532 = -2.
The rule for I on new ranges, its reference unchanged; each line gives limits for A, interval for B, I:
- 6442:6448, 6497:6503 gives 15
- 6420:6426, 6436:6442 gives 9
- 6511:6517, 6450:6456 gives 4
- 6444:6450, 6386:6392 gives 13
